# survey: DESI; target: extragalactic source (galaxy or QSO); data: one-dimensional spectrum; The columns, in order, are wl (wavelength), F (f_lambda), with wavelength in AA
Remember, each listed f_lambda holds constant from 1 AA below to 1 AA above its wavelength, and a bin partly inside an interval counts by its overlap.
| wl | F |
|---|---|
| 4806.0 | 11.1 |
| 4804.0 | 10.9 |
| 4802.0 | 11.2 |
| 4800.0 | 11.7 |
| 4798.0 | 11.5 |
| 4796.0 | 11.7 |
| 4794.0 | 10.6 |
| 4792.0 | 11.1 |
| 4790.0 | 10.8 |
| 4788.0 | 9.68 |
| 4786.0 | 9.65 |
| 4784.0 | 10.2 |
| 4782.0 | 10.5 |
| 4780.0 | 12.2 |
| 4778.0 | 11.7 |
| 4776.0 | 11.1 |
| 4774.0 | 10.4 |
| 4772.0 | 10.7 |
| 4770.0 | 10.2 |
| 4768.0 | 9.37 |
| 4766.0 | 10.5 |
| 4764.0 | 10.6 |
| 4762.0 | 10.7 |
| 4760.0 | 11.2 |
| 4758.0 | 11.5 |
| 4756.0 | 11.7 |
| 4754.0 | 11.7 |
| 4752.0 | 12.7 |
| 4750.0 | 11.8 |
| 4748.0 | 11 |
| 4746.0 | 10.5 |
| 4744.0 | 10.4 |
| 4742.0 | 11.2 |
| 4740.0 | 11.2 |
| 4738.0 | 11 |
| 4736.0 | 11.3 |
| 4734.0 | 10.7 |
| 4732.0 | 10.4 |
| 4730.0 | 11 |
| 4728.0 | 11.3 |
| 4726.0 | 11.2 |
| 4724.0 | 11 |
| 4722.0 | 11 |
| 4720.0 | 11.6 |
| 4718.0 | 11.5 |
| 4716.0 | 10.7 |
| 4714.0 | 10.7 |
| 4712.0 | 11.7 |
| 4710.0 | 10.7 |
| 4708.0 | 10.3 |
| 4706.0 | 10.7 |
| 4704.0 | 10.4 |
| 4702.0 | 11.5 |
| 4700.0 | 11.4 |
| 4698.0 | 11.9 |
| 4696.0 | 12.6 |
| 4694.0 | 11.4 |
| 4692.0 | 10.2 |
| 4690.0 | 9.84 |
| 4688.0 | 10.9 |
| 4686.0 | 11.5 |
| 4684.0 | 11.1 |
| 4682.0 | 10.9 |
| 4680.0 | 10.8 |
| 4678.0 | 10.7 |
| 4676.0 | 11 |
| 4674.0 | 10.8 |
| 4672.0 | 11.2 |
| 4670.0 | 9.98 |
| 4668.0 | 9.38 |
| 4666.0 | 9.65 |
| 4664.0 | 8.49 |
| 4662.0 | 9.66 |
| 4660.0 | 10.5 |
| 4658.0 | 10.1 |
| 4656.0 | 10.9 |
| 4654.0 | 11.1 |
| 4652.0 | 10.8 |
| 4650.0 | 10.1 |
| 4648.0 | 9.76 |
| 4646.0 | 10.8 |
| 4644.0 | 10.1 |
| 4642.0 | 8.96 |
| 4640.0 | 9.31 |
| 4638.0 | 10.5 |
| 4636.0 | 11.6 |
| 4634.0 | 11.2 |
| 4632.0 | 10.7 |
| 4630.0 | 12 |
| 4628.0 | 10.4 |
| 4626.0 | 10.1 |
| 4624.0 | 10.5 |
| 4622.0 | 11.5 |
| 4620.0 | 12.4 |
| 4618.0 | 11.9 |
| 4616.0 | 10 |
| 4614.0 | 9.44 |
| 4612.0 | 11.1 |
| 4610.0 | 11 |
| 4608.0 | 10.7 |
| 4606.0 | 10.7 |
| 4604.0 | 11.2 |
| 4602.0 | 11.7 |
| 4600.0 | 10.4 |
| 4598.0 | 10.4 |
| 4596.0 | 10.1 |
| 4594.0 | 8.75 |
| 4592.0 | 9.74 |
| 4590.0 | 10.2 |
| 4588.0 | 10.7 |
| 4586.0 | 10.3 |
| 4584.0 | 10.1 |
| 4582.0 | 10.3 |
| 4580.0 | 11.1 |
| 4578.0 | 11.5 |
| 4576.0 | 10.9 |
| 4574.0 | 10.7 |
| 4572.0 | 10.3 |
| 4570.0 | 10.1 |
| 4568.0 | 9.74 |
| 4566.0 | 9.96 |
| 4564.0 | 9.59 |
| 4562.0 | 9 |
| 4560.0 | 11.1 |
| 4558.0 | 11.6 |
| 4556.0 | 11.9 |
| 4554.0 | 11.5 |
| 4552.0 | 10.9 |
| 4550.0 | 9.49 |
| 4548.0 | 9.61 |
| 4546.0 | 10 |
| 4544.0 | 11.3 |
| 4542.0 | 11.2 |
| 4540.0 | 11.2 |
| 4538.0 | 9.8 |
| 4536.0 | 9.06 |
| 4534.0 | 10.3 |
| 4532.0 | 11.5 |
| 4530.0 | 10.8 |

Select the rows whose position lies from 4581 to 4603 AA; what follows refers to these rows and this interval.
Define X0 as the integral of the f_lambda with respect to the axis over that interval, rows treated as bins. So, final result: 225.4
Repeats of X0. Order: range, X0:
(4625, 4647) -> 231.3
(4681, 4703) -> 246.5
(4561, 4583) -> 226.4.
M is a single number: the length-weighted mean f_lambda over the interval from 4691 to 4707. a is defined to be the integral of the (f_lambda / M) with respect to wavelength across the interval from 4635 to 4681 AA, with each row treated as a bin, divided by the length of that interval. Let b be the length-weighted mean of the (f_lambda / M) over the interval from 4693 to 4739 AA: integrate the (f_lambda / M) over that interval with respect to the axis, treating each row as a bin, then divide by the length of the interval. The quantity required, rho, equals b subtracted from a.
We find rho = -0.076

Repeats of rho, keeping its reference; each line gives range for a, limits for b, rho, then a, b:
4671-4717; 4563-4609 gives 0.053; 0.976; 0.923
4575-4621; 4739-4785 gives -0.033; 0.944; 0.977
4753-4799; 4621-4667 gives 0.041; 0.962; 0.922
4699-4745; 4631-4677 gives 0.063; 0.976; 0.913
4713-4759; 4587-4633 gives 0.044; 0.993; 0.948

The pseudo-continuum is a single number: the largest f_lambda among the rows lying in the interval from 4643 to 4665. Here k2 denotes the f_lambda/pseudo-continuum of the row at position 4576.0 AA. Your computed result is 0.98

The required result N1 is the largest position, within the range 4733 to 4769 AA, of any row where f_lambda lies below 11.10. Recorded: 4768.0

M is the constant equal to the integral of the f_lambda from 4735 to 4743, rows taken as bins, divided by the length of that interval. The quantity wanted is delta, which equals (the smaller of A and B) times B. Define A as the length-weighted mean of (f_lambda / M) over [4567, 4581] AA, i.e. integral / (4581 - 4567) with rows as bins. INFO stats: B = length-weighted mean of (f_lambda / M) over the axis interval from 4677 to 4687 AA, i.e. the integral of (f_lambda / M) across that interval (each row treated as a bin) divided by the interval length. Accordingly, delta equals 0.94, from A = 0.950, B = 0.98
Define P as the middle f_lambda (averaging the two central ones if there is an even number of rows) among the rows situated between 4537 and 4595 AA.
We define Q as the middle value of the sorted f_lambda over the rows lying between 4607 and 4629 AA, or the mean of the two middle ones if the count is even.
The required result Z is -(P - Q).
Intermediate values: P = 10.30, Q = 10.7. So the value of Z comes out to 0.4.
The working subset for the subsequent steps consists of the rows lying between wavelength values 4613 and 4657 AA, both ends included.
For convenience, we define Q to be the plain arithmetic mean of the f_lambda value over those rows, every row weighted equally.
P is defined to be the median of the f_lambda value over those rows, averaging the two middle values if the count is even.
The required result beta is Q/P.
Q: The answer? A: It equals 1.00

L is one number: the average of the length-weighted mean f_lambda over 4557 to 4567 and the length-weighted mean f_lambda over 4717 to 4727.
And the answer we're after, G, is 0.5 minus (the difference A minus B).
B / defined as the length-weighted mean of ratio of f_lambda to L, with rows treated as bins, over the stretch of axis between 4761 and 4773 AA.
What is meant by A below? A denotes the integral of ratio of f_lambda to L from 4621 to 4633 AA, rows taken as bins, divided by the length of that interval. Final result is 0.451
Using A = 1.01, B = 0.96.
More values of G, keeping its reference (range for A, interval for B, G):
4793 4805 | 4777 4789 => 0.443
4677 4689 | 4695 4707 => 0.540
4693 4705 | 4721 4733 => 0.449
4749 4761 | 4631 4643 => 0.371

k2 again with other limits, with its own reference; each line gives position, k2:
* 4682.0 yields 0.98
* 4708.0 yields 0.93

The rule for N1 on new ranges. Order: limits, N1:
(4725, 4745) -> 4744.0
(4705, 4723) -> 4722.0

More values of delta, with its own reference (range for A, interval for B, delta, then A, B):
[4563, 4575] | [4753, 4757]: 0.94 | 0.901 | 1.05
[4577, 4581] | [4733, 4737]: 0.97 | 1.011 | 0.98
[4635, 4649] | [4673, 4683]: 0.88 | 0.908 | 0.97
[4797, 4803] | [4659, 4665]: 0.73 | 1.026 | 0.85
